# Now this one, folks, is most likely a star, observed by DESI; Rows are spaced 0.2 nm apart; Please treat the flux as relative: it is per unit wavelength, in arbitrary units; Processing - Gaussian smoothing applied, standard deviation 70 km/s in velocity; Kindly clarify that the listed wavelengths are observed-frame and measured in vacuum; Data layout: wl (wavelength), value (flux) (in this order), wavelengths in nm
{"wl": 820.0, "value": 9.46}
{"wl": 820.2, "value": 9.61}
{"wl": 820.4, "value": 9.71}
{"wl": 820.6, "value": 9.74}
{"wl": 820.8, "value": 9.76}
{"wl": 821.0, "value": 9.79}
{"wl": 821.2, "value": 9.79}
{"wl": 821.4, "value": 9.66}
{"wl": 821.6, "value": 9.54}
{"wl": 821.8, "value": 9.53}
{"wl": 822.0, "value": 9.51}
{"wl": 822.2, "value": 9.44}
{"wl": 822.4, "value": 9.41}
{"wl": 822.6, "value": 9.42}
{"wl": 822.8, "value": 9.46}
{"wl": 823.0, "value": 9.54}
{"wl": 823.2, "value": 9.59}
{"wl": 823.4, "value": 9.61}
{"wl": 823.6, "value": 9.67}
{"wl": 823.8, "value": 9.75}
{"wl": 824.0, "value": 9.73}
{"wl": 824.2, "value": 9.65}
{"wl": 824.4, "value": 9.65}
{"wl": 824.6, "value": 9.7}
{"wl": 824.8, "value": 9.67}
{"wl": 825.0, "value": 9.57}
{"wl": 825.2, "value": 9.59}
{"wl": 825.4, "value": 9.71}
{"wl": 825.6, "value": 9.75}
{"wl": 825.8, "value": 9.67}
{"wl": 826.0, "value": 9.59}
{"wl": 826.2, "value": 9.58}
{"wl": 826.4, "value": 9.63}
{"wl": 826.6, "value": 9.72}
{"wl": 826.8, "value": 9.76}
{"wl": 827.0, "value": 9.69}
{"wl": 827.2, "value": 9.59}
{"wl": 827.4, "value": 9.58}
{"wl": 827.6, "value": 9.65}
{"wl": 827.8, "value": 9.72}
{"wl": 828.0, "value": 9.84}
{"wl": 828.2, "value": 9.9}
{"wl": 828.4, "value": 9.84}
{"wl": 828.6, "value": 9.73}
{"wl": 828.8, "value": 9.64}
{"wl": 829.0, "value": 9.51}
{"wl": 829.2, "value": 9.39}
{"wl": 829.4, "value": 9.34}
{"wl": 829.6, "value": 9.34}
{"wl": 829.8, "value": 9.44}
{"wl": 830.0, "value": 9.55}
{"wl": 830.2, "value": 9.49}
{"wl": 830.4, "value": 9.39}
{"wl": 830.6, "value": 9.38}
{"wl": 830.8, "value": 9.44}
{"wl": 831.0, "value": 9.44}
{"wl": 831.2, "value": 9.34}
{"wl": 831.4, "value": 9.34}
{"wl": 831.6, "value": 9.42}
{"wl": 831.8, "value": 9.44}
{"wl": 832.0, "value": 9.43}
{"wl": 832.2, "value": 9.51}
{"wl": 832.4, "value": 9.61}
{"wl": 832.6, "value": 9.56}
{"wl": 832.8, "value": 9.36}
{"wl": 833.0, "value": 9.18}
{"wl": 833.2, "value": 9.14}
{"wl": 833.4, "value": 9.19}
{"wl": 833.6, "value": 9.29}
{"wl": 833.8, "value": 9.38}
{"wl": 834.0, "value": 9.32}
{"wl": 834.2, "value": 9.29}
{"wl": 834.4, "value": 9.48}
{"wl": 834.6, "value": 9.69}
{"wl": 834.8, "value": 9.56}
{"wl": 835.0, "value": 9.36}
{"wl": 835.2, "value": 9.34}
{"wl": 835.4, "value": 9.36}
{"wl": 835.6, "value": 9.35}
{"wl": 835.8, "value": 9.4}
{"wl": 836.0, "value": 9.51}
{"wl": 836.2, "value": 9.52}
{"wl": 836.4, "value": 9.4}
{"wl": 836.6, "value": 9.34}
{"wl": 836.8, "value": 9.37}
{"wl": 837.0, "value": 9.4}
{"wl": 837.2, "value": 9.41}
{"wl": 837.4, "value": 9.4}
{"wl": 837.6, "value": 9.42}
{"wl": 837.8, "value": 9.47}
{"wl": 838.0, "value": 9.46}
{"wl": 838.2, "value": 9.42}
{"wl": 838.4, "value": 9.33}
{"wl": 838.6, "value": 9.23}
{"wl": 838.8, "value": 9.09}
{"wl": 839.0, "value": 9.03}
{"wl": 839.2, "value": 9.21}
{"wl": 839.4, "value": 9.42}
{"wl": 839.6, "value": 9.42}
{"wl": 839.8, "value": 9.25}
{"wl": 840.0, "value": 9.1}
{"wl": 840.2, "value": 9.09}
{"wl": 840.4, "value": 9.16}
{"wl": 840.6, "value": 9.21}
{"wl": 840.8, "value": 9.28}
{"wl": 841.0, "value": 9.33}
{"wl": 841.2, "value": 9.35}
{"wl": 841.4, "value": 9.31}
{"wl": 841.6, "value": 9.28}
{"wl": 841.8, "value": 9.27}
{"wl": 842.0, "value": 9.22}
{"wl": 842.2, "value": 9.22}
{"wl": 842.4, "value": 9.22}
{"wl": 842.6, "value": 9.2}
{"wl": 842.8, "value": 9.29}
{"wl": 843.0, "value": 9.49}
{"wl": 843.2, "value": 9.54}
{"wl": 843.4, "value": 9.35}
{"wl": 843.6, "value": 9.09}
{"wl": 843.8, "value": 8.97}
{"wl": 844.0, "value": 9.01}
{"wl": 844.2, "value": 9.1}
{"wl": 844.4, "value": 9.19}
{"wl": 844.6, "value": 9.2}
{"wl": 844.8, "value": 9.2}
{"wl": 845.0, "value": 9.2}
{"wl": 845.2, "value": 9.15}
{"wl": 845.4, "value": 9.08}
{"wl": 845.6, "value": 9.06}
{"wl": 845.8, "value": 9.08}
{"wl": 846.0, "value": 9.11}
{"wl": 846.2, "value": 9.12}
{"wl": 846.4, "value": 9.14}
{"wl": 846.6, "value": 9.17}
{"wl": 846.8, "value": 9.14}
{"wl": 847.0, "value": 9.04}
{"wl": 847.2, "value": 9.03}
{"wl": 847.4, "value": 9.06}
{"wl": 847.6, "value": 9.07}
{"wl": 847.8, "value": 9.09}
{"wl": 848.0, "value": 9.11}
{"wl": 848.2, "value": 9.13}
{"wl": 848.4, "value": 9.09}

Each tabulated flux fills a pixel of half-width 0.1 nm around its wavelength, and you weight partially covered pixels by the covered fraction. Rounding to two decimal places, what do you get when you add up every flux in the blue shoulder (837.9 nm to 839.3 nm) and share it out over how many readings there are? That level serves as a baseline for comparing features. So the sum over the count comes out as 9.25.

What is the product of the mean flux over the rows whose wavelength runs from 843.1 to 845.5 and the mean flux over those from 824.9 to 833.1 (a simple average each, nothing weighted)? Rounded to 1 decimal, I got 87.6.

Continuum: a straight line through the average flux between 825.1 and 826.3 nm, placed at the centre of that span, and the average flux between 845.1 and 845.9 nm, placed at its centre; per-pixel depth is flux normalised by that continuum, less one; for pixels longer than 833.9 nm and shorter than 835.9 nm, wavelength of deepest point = 834.2 nm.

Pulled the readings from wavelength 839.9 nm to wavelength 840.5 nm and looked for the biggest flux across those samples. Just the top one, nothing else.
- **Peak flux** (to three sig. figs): 9.16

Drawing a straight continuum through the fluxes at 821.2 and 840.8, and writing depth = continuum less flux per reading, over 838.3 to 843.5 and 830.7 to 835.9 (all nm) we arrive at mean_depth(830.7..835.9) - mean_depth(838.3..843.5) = 0.07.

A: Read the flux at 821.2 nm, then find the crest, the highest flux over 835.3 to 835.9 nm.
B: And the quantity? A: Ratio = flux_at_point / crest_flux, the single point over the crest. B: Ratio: 1.04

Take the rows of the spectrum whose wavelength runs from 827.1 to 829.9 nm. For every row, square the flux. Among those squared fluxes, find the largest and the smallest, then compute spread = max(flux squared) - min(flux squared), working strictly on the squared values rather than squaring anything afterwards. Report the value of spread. 11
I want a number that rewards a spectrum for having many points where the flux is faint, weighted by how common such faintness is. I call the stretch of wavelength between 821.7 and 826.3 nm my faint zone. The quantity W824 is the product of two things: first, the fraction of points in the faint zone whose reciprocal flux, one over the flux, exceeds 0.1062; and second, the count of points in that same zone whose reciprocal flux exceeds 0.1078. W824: 0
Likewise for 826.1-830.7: 0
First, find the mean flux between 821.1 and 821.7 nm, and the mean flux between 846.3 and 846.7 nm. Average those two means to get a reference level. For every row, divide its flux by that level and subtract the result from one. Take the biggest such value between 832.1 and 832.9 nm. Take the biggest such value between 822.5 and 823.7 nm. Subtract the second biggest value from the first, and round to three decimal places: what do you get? 0.006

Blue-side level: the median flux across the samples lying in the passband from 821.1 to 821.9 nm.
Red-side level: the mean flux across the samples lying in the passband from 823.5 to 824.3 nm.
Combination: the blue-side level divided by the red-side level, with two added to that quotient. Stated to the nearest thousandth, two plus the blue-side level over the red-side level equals 2.990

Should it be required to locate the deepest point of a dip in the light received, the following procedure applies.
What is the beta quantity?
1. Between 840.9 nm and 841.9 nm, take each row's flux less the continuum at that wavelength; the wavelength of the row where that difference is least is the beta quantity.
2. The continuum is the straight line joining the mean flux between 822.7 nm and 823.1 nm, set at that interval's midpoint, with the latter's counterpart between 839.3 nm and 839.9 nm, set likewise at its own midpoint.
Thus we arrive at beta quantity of 841.8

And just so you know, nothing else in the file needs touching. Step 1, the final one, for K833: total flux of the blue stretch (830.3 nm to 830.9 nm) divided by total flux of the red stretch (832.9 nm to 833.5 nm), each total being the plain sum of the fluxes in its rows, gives 1.03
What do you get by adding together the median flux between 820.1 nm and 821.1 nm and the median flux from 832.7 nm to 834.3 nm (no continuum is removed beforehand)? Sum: 19.0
